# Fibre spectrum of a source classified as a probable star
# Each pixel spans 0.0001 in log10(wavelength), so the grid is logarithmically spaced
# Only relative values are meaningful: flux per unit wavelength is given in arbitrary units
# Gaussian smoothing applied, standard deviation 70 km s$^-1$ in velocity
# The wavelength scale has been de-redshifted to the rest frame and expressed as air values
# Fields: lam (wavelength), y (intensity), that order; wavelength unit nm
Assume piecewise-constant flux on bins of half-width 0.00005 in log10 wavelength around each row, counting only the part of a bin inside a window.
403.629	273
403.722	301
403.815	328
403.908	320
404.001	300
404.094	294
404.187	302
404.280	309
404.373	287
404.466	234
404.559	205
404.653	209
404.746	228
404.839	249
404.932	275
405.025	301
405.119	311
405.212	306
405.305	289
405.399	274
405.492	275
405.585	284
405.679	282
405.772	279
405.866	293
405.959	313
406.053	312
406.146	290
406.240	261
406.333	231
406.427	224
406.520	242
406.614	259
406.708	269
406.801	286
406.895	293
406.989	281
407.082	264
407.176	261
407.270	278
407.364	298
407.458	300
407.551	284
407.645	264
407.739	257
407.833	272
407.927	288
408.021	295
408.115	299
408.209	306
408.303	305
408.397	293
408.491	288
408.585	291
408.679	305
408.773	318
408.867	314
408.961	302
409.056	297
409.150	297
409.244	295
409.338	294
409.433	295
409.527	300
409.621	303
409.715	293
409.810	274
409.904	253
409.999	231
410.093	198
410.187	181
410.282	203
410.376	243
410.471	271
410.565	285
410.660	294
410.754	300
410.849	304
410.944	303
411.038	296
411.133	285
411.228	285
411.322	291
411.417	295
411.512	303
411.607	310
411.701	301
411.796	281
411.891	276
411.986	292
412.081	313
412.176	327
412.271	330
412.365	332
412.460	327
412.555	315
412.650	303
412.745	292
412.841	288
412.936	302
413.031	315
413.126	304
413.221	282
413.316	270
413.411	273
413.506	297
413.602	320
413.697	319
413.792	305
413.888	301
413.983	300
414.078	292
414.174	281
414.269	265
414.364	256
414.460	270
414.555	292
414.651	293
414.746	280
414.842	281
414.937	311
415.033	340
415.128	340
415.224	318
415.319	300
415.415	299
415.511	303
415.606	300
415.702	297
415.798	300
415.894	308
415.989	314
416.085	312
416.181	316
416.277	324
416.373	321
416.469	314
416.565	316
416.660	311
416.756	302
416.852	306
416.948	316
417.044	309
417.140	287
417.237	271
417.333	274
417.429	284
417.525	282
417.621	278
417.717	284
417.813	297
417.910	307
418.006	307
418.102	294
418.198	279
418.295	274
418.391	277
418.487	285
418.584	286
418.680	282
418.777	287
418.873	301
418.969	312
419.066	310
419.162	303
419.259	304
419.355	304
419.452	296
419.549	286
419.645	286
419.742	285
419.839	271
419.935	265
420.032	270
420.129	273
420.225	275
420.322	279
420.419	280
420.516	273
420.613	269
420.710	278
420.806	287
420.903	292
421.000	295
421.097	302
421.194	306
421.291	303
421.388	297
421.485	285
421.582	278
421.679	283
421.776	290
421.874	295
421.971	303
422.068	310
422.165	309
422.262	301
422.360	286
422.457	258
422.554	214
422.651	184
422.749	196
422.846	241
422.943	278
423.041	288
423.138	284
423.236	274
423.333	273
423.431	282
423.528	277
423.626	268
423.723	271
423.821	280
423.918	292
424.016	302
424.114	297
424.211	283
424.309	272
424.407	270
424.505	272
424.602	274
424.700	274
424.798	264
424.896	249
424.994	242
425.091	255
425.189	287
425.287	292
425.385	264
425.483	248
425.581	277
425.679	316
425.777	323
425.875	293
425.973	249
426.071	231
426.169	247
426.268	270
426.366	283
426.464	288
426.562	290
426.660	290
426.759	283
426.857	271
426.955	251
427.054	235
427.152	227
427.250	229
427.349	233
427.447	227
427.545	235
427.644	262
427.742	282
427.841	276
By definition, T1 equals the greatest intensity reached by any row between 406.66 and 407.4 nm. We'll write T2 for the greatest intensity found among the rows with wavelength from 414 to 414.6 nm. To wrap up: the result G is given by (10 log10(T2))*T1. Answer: 7347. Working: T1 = 298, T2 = 292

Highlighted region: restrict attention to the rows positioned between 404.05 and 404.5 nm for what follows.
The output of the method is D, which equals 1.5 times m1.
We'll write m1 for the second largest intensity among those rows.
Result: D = 453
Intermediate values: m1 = 302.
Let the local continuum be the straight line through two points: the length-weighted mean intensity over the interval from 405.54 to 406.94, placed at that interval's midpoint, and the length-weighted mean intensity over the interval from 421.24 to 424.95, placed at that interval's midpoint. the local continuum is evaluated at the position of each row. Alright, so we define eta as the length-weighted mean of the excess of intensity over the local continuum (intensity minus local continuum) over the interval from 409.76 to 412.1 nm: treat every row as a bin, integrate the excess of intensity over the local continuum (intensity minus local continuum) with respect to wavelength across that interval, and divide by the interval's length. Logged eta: 0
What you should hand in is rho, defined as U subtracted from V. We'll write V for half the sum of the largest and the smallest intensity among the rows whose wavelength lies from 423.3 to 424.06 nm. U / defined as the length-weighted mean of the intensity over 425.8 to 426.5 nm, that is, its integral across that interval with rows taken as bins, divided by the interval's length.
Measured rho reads 17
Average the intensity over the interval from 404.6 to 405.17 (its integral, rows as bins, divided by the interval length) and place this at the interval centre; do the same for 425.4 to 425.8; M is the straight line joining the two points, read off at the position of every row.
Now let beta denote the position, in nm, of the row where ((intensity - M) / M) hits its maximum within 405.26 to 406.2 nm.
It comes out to 405.959 nm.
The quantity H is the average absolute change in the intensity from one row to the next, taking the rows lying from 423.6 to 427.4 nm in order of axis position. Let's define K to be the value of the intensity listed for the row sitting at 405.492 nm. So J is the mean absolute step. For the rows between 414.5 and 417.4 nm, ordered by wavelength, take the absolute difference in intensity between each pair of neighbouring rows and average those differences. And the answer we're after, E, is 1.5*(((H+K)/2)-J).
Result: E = 203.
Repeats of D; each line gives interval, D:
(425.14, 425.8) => 474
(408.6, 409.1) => 471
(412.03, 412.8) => 495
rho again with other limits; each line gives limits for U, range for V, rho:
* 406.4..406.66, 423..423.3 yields 38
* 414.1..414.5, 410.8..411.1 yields 31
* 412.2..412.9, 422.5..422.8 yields -114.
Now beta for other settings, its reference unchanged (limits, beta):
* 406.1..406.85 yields 406.146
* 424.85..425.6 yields 425.287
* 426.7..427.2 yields 426.759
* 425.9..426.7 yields 426.562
